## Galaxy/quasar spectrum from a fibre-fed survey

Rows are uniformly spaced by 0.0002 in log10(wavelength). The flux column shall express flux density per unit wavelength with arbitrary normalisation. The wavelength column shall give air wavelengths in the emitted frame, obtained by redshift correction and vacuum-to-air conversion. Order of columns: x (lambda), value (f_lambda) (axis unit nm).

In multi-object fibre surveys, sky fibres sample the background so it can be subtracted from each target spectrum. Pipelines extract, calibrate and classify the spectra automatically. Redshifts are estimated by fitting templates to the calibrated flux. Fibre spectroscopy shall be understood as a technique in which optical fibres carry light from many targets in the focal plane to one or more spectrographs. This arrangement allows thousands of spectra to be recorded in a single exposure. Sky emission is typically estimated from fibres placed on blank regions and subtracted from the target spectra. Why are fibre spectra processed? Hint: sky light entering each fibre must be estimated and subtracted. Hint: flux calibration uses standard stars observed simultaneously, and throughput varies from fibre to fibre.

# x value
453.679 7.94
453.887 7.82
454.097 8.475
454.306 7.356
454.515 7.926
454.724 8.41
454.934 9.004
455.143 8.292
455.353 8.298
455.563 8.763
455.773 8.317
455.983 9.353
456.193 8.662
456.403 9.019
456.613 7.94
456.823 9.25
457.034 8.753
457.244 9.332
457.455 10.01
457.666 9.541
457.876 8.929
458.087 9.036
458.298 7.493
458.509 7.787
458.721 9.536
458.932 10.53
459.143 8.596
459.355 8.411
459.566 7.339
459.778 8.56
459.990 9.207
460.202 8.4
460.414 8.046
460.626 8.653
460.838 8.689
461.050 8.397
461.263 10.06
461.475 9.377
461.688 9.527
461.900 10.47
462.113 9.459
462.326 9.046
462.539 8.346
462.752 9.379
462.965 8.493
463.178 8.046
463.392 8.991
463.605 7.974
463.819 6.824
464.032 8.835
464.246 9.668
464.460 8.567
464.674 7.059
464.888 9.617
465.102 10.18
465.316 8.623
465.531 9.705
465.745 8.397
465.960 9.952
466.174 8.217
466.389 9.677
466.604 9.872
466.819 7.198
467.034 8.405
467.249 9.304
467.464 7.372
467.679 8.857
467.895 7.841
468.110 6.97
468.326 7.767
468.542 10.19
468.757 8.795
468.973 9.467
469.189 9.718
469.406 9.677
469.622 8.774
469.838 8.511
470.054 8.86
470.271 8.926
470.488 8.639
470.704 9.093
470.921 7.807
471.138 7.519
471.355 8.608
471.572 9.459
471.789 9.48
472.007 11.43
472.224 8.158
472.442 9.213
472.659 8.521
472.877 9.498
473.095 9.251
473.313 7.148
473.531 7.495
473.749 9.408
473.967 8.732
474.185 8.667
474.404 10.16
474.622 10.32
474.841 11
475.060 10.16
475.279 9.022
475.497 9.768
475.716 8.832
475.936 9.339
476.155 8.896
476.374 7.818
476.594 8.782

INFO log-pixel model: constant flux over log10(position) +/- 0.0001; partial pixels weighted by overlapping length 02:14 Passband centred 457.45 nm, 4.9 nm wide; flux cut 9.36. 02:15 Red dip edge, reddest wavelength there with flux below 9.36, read 459.778 nm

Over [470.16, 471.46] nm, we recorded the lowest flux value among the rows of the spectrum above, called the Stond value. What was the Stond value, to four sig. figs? 7.519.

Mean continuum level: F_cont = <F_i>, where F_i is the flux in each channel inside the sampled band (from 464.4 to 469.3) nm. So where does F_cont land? 8.77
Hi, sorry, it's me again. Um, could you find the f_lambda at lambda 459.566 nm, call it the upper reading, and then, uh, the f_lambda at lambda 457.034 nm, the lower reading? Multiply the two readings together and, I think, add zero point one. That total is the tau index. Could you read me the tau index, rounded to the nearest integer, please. 64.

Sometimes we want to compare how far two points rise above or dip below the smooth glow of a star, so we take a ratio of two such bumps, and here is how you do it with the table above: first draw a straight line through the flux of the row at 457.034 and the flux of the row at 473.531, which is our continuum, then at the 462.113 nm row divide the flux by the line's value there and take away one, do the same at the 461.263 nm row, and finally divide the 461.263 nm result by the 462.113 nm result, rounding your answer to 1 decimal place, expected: 1.5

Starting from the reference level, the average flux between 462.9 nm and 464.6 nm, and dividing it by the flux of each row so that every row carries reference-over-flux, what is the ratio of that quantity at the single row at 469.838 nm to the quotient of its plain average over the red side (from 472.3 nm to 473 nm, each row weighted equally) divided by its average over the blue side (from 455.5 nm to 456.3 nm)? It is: 1.02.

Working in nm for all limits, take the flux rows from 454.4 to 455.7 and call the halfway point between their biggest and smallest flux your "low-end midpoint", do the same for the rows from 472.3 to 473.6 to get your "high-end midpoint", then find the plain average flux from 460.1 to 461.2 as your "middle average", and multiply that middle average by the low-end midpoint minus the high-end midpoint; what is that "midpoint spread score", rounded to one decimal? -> 1.2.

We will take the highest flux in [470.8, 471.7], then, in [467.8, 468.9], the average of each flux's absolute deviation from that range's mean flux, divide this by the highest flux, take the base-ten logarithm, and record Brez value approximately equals -1.0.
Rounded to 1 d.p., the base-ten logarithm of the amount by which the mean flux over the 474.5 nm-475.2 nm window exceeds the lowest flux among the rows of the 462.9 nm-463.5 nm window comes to 0.4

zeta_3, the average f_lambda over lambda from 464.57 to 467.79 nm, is 8.83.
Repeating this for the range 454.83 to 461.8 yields 8.82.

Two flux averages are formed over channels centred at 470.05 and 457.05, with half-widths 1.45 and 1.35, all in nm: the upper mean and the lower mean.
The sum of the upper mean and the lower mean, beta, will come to 17.7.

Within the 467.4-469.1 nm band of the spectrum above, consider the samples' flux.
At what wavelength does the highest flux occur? 468.542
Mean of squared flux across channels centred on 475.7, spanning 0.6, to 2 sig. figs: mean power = 87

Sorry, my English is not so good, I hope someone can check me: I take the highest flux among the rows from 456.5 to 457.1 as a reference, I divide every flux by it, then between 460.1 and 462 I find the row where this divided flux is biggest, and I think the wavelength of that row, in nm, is 461.900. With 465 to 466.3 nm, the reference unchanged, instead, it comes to 465.102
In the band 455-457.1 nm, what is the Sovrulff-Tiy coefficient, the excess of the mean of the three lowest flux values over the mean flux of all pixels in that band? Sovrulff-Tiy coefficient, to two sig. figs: -0.49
